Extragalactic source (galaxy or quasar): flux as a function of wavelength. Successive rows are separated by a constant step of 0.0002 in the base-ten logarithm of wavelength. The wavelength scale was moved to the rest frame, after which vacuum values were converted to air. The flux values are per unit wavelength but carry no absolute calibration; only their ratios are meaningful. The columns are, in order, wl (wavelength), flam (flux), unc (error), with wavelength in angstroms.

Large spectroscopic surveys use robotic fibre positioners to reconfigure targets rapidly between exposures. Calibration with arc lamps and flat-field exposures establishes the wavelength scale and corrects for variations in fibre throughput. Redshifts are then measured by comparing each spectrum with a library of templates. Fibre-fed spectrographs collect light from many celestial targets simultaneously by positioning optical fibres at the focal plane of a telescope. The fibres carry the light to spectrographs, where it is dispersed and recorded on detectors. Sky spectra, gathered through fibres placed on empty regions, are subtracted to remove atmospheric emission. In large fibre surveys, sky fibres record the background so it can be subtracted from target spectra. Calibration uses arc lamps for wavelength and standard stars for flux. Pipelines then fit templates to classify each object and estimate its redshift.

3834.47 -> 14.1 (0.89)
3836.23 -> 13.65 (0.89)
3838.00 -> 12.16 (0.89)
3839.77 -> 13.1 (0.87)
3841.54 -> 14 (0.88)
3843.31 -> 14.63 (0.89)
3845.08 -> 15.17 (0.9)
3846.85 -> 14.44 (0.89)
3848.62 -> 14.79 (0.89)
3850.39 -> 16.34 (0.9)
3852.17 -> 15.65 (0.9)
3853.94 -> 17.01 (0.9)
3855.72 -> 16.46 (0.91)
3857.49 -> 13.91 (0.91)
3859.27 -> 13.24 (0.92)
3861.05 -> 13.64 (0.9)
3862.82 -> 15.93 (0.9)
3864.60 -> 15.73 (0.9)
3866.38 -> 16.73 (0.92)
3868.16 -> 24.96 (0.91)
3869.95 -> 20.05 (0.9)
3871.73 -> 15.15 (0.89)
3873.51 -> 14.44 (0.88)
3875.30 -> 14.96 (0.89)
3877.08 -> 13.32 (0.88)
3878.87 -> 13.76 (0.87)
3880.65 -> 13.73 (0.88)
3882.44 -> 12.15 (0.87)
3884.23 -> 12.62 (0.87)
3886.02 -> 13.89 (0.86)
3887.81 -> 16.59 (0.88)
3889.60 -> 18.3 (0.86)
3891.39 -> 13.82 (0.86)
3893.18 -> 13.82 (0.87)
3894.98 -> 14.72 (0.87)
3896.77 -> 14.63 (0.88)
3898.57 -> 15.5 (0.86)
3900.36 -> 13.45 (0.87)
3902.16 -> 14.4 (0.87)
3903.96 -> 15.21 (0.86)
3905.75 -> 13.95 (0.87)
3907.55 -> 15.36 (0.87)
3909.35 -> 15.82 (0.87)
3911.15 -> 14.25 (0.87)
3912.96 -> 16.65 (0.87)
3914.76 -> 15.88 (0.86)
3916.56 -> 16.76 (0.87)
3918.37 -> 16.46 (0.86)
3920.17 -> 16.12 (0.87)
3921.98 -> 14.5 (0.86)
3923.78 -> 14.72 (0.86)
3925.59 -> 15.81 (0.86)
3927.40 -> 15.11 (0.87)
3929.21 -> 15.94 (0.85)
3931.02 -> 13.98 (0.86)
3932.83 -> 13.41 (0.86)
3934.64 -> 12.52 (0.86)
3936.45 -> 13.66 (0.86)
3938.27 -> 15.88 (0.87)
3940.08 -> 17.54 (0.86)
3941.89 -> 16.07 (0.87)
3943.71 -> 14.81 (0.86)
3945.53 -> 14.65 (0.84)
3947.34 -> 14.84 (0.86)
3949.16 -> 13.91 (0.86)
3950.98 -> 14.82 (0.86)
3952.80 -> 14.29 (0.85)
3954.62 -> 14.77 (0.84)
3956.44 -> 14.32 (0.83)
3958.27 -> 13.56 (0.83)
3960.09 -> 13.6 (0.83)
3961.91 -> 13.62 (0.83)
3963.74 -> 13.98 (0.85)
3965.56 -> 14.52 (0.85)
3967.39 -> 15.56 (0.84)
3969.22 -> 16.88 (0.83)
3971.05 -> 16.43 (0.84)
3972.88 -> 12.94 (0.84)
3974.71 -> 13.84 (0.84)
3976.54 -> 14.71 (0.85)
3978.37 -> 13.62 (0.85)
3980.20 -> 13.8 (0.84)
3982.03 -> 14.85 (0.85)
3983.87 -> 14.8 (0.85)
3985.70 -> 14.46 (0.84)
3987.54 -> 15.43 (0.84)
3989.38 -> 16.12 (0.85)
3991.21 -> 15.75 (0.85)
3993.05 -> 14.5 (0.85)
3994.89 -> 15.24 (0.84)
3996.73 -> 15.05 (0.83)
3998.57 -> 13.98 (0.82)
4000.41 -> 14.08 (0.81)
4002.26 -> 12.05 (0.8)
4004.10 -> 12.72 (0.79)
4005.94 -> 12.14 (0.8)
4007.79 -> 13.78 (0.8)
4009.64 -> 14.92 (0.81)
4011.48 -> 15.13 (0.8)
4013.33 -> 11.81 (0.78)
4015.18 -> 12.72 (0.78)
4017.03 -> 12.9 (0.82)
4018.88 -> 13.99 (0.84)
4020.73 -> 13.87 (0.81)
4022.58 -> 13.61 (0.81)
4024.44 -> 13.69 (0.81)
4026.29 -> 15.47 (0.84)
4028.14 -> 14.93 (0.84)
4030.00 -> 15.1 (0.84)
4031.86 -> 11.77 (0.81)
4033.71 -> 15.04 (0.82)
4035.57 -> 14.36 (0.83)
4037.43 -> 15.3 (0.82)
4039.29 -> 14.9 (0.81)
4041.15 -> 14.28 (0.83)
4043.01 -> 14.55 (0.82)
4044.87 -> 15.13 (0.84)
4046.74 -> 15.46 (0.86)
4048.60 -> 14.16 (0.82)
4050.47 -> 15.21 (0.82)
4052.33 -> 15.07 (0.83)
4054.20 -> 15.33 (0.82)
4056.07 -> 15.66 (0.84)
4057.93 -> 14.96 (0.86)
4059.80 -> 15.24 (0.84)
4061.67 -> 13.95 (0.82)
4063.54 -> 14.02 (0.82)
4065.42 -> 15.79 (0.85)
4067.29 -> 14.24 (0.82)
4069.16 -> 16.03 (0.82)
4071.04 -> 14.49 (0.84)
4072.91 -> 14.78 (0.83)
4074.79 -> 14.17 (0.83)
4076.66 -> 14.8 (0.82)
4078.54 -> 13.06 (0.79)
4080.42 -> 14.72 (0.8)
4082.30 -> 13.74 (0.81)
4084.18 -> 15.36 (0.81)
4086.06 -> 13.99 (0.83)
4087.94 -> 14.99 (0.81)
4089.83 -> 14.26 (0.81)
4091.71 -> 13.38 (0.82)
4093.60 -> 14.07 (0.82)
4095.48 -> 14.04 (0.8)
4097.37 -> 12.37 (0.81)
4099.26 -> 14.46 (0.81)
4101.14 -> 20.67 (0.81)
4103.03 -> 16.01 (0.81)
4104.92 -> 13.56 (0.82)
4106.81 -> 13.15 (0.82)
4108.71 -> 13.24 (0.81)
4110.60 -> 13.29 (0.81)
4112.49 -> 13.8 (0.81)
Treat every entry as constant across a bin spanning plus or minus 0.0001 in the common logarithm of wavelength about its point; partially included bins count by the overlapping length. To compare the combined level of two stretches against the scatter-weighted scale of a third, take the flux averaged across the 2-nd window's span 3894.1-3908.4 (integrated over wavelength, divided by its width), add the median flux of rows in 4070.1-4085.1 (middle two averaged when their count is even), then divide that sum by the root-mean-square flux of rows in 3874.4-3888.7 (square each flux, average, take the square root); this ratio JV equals 2.10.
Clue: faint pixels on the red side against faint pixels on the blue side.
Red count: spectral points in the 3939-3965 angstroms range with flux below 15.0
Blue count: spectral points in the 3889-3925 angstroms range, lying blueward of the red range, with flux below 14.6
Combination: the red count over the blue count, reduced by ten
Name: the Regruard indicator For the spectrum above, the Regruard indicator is -8.3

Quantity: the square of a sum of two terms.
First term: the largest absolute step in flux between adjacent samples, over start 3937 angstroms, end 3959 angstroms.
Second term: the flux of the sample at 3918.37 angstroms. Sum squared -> 328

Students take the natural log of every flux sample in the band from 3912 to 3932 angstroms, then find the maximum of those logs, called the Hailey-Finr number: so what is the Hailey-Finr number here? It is 2.82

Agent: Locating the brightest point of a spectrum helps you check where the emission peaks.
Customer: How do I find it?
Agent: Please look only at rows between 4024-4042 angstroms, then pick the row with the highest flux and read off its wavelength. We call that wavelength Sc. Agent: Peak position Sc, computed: 4026.29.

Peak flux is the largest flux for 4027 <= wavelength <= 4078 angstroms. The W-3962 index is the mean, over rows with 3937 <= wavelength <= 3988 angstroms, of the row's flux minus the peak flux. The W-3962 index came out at -1.3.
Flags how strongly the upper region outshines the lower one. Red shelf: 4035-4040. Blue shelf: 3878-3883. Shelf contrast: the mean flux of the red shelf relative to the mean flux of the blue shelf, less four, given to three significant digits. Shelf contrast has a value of -2.88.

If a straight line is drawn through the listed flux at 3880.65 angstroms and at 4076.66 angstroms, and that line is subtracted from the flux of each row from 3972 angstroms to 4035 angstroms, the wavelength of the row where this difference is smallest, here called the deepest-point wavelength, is 4031.86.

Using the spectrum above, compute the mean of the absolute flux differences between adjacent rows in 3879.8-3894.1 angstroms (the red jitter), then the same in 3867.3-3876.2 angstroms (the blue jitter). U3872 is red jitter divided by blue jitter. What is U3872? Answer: 0.63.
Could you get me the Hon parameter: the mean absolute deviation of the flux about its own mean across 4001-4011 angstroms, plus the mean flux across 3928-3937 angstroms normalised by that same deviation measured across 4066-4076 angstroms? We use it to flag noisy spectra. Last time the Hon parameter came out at 27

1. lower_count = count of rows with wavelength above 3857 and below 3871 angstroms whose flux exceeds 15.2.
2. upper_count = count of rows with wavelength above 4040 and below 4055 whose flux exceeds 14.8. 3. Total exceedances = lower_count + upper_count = 10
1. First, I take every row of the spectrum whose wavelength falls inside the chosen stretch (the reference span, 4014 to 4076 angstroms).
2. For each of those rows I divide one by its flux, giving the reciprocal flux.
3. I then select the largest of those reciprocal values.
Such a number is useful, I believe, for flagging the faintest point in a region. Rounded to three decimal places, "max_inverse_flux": 0.085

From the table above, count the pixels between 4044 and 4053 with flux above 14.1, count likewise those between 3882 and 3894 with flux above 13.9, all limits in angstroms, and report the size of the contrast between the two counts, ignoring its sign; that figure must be 3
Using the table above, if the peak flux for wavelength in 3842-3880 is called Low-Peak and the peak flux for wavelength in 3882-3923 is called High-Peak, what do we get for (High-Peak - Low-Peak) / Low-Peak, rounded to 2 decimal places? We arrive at -0.27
